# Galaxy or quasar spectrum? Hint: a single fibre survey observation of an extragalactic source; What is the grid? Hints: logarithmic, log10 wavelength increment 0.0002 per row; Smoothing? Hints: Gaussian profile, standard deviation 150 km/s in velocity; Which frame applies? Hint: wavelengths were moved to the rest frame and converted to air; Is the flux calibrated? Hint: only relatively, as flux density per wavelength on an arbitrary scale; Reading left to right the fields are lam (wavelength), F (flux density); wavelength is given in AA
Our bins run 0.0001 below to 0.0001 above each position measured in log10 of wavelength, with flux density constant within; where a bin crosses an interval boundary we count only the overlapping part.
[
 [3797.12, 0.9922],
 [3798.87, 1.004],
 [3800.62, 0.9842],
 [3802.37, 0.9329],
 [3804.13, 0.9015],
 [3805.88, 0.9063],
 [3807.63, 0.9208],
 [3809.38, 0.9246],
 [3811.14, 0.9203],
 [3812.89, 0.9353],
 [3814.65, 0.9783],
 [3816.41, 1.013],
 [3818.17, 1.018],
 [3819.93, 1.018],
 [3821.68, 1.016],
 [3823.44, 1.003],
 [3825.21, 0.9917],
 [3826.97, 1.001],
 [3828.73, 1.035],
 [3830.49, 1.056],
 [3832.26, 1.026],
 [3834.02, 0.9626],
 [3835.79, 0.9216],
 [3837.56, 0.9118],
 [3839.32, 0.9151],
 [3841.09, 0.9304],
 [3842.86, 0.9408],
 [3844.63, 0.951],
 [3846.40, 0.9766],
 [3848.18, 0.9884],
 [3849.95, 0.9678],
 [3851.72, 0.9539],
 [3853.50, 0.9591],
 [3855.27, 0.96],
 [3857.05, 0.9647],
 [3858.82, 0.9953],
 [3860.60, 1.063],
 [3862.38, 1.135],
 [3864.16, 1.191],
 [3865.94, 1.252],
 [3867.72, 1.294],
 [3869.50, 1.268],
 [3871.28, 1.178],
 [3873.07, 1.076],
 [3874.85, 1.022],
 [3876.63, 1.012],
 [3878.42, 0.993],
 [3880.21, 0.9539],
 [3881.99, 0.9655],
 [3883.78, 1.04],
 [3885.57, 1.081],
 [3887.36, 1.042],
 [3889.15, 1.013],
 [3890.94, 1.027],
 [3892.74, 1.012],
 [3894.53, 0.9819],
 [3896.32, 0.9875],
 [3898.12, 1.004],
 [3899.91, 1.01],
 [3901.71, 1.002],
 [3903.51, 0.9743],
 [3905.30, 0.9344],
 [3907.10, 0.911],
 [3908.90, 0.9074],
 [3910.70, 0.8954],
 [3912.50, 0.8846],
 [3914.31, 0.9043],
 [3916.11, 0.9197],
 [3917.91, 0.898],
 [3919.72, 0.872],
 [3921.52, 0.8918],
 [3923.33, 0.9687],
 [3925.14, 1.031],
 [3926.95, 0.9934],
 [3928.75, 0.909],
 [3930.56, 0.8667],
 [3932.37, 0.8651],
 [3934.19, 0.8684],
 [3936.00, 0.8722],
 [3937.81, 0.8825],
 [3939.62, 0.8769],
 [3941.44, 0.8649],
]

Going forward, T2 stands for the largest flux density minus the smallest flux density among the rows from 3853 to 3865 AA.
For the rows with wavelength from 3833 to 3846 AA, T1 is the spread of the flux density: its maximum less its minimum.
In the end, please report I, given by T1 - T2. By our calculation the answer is -0.18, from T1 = 0.051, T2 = 0.232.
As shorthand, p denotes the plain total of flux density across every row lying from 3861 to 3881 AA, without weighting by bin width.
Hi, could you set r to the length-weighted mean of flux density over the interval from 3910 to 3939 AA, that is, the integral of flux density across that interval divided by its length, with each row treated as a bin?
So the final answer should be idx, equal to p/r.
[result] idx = 14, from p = 12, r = 0.91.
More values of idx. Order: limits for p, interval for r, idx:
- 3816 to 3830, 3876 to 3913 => 8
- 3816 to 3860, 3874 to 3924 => 25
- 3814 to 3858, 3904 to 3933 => 27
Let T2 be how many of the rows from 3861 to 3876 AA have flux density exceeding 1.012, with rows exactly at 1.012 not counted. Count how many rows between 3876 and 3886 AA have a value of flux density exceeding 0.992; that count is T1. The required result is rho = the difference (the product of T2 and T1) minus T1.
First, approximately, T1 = 4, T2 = 8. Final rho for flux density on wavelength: 28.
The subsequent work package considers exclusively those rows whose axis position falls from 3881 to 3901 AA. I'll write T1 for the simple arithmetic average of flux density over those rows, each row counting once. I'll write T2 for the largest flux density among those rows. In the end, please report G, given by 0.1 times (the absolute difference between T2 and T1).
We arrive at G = 0.007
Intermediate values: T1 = 1.01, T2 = 1.081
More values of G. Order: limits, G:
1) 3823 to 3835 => 0.005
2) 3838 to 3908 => 0.027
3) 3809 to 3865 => 0.020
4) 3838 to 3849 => 0.004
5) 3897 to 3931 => 0.010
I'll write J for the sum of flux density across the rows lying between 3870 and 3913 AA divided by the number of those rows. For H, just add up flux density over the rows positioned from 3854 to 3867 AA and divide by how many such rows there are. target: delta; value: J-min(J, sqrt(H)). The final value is 0.000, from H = 1.08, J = 1.00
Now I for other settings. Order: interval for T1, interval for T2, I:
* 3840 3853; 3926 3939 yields -0.07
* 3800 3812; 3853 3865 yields -0.15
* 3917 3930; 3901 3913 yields 0.04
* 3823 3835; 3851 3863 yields -0.09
